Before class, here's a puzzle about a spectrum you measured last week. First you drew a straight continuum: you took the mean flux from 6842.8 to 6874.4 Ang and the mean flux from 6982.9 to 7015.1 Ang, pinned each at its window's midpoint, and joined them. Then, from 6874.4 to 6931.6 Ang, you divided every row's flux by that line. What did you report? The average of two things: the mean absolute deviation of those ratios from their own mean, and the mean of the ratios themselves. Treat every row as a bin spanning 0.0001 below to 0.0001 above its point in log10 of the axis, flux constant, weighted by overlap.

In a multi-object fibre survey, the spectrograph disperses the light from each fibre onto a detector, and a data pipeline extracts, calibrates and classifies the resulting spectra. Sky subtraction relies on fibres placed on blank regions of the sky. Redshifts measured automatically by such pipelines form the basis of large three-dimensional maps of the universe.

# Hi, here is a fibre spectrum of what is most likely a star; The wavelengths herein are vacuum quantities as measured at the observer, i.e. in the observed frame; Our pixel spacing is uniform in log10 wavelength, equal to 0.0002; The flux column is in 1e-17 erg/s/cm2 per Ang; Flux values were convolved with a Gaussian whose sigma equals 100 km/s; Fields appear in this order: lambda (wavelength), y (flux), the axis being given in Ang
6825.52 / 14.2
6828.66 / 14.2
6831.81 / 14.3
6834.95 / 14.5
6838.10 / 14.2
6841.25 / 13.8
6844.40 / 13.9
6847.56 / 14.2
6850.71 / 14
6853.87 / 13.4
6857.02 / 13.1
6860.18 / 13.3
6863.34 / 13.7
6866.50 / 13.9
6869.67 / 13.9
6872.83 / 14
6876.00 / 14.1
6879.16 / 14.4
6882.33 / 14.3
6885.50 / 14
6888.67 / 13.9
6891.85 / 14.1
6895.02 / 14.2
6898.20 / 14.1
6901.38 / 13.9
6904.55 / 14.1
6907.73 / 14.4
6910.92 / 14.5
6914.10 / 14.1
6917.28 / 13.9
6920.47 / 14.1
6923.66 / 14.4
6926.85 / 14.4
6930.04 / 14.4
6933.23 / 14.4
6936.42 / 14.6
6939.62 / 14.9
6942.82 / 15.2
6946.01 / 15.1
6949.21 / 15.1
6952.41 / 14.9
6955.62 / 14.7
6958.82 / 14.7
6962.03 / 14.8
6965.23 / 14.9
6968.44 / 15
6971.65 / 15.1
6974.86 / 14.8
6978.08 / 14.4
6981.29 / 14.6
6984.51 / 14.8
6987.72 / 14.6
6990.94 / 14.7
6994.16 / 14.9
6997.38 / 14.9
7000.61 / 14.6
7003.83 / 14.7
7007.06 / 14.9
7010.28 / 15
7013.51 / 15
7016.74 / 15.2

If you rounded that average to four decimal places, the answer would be 0.5093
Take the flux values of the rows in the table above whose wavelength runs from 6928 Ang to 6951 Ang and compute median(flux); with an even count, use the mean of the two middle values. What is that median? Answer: 14.9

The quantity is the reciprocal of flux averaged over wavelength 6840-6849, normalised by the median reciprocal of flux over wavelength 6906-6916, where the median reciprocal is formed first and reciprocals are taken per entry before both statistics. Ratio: 1.03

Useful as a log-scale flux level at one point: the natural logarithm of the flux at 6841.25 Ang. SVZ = 2.62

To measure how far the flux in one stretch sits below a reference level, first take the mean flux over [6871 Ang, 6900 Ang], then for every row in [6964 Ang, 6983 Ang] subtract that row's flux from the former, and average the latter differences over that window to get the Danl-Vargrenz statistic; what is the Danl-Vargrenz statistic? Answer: -0.68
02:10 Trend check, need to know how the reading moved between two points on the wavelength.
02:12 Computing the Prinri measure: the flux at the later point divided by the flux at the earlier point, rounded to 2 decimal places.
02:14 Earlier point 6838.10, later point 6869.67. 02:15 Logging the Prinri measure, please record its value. 0.98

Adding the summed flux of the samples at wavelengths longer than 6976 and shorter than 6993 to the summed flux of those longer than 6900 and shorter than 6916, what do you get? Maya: 144.1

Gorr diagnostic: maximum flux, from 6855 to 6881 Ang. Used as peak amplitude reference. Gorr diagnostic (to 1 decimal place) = 14.4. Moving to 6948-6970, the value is 15.1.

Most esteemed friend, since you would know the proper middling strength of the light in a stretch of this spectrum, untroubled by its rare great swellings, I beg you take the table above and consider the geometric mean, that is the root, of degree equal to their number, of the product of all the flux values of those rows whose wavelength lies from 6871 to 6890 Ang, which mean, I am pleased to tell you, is 14.1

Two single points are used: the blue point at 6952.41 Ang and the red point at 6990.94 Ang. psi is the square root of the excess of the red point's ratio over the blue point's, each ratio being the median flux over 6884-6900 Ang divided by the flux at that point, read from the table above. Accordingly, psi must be 0.113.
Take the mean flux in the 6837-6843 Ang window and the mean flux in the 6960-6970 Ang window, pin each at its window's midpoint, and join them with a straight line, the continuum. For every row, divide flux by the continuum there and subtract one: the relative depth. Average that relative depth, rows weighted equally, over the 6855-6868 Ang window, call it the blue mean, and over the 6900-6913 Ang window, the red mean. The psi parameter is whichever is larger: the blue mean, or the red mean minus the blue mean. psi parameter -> 0.029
